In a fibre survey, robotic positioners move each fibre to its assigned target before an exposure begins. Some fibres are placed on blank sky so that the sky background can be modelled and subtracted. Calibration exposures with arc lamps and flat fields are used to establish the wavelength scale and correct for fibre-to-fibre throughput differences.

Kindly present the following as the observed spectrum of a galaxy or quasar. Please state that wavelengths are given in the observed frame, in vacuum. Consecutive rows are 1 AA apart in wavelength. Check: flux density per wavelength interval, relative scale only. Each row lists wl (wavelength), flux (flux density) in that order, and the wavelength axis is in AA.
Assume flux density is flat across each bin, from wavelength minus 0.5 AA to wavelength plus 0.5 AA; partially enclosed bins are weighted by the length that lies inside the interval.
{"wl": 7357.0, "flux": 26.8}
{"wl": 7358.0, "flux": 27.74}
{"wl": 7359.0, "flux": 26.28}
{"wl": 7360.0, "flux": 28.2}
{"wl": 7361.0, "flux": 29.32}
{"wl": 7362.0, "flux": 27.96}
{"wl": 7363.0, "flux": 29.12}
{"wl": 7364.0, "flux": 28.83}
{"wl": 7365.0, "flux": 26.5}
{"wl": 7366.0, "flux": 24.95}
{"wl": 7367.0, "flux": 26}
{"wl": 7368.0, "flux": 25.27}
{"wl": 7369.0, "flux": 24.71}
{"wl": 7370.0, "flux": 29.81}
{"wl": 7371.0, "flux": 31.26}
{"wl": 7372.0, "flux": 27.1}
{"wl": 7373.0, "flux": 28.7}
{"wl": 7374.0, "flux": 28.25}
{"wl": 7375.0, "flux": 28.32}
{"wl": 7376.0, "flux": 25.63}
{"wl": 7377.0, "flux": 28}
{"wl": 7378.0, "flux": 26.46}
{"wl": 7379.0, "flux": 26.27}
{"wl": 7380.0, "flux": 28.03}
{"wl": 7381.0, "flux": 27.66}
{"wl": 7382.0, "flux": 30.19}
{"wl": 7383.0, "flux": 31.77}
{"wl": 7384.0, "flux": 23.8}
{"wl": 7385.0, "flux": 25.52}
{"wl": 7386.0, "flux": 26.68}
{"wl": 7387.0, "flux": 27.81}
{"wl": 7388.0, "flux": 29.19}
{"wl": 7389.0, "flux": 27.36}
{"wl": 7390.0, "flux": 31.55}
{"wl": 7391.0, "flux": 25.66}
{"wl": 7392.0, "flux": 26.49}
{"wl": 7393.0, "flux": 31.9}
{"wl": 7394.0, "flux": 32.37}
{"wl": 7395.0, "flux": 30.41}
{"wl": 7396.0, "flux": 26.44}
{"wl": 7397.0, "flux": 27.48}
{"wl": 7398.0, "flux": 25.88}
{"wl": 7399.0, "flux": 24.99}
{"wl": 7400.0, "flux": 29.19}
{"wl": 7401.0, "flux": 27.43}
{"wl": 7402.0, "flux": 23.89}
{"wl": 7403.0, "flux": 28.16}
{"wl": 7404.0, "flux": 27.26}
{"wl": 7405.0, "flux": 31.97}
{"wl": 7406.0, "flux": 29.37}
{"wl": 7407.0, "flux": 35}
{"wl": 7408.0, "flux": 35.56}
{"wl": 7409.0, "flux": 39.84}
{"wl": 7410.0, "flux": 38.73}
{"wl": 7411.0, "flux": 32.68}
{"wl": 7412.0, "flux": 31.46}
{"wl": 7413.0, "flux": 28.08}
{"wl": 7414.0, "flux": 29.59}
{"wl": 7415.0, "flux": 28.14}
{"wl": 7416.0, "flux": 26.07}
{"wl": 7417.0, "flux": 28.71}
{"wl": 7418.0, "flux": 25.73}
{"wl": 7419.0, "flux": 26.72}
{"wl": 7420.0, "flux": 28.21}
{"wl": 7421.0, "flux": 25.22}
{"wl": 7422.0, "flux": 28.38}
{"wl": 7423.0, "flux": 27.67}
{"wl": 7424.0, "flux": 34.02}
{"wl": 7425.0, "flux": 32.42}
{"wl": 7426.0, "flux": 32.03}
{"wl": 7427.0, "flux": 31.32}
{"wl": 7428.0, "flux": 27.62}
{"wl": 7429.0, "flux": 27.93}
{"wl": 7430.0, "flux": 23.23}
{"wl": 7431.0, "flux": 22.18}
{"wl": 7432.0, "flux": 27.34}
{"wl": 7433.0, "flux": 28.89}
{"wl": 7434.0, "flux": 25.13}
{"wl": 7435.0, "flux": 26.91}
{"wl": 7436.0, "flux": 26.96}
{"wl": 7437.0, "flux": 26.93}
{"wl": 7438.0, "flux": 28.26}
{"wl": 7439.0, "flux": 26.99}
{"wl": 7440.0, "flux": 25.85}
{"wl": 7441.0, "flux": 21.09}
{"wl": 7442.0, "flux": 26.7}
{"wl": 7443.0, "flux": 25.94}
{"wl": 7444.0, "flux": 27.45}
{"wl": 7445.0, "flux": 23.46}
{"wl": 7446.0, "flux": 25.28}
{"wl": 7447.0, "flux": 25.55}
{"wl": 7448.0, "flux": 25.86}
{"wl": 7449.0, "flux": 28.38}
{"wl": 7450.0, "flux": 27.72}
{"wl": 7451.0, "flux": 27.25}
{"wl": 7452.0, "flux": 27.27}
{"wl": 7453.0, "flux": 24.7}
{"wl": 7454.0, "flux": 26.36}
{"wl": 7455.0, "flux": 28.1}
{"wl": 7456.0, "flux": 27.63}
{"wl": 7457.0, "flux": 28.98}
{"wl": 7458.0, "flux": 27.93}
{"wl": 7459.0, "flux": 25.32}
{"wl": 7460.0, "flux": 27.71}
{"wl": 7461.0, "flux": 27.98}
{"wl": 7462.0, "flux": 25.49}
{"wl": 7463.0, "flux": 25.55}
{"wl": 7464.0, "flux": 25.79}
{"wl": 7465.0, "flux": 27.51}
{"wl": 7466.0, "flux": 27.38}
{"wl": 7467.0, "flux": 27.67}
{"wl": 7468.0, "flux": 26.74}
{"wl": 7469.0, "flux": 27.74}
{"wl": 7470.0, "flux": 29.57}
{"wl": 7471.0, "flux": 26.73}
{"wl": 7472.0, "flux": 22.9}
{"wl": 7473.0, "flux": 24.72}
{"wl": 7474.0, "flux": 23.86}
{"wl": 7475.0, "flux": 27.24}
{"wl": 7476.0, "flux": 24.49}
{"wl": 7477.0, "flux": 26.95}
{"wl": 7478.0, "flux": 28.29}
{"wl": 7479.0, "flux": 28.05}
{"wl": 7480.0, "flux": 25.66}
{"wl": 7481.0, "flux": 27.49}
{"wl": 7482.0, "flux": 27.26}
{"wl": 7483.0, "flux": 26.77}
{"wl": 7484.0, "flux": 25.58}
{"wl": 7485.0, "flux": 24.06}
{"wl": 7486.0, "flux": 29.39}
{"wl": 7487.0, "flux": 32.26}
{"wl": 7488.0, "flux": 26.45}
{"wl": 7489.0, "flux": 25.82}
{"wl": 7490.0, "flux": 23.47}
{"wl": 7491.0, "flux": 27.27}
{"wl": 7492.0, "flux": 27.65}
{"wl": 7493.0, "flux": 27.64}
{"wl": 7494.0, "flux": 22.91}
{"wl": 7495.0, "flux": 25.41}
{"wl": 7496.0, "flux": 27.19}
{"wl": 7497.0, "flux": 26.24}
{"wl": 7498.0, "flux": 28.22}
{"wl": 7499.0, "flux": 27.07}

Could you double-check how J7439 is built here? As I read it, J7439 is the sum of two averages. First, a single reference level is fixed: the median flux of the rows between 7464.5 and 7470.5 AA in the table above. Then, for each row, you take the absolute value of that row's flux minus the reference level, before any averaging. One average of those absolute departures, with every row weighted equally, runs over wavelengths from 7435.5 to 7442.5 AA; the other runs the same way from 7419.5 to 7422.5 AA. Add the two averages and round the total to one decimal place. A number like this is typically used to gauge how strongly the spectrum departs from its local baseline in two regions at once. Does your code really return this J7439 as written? 2.9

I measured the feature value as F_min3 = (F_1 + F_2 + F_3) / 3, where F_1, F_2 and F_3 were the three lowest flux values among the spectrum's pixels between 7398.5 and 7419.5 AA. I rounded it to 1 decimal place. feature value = 24.9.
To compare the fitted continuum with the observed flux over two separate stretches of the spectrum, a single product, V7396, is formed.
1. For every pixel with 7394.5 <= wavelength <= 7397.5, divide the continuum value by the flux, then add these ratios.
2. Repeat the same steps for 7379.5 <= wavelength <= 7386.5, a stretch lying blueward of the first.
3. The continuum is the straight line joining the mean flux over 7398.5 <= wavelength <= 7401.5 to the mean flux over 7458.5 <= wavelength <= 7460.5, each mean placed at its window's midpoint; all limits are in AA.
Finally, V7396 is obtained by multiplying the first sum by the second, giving 20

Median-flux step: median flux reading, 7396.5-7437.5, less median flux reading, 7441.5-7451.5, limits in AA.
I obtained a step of 1.8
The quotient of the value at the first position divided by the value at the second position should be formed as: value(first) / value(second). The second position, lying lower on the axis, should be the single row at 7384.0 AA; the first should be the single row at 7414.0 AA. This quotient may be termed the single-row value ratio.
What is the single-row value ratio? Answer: 1.24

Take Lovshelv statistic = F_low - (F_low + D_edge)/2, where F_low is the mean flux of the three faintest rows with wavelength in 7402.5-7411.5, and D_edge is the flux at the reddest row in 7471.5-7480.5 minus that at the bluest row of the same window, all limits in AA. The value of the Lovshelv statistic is 12.8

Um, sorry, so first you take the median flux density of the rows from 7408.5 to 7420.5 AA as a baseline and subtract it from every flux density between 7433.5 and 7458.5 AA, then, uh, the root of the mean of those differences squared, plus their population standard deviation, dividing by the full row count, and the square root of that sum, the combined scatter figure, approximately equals 2.06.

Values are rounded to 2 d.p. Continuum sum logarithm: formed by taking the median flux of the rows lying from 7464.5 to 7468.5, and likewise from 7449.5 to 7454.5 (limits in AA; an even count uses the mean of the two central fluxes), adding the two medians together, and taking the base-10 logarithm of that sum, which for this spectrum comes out 1.74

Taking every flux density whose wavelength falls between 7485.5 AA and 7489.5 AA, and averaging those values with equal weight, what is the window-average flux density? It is 28.5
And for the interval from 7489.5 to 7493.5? 26.5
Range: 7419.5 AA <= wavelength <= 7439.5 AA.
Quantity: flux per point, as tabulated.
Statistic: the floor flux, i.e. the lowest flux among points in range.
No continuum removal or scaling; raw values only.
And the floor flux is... 22.18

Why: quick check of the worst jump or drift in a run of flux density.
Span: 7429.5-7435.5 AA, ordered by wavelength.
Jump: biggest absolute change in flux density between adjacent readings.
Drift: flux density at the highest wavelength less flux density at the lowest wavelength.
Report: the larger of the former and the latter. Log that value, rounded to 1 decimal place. 5.2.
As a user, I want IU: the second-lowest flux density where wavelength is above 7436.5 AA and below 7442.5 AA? 25.85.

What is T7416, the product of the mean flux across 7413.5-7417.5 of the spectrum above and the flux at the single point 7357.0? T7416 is 754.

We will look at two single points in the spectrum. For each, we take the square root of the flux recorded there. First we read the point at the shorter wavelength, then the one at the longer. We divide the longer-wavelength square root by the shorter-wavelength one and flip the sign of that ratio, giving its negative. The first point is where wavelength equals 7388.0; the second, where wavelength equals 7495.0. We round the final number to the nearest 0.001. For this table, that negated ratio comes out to -0.933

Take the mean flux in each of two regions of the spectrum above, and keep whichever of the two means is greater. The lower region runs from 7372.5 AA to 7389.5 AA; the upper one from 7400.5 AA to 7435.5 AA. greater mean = 29.2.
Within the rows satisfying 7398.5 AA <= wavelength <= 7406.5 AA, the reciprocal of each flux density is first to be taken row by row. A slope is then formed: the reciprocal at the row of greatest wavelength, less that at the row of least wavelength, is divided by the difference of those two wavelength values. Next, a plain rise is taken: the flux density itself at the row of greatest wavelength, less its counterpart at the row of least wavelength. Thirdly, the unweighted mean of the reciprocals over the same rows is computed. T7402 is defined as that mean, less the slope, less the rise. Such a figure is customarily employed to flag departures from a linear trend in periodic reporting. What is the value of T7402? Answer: -4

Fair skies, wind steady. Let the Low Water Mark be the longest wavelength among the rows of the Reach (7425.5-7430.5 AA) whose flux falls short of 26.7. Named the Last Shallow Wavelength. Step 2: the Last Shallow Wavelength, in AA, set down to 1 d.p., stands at 7430.0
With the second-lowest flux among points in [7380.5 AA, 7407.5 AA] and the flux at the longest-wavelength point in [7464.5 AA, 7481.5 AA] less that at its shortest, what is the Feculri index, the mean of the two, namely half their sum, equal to 11.9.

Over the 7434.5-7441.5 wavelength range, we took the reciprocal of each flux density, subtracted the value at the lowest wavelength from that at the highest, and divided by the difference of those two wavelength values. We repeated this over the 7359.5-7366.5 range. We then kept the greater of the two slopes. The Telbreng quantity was 0.0017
